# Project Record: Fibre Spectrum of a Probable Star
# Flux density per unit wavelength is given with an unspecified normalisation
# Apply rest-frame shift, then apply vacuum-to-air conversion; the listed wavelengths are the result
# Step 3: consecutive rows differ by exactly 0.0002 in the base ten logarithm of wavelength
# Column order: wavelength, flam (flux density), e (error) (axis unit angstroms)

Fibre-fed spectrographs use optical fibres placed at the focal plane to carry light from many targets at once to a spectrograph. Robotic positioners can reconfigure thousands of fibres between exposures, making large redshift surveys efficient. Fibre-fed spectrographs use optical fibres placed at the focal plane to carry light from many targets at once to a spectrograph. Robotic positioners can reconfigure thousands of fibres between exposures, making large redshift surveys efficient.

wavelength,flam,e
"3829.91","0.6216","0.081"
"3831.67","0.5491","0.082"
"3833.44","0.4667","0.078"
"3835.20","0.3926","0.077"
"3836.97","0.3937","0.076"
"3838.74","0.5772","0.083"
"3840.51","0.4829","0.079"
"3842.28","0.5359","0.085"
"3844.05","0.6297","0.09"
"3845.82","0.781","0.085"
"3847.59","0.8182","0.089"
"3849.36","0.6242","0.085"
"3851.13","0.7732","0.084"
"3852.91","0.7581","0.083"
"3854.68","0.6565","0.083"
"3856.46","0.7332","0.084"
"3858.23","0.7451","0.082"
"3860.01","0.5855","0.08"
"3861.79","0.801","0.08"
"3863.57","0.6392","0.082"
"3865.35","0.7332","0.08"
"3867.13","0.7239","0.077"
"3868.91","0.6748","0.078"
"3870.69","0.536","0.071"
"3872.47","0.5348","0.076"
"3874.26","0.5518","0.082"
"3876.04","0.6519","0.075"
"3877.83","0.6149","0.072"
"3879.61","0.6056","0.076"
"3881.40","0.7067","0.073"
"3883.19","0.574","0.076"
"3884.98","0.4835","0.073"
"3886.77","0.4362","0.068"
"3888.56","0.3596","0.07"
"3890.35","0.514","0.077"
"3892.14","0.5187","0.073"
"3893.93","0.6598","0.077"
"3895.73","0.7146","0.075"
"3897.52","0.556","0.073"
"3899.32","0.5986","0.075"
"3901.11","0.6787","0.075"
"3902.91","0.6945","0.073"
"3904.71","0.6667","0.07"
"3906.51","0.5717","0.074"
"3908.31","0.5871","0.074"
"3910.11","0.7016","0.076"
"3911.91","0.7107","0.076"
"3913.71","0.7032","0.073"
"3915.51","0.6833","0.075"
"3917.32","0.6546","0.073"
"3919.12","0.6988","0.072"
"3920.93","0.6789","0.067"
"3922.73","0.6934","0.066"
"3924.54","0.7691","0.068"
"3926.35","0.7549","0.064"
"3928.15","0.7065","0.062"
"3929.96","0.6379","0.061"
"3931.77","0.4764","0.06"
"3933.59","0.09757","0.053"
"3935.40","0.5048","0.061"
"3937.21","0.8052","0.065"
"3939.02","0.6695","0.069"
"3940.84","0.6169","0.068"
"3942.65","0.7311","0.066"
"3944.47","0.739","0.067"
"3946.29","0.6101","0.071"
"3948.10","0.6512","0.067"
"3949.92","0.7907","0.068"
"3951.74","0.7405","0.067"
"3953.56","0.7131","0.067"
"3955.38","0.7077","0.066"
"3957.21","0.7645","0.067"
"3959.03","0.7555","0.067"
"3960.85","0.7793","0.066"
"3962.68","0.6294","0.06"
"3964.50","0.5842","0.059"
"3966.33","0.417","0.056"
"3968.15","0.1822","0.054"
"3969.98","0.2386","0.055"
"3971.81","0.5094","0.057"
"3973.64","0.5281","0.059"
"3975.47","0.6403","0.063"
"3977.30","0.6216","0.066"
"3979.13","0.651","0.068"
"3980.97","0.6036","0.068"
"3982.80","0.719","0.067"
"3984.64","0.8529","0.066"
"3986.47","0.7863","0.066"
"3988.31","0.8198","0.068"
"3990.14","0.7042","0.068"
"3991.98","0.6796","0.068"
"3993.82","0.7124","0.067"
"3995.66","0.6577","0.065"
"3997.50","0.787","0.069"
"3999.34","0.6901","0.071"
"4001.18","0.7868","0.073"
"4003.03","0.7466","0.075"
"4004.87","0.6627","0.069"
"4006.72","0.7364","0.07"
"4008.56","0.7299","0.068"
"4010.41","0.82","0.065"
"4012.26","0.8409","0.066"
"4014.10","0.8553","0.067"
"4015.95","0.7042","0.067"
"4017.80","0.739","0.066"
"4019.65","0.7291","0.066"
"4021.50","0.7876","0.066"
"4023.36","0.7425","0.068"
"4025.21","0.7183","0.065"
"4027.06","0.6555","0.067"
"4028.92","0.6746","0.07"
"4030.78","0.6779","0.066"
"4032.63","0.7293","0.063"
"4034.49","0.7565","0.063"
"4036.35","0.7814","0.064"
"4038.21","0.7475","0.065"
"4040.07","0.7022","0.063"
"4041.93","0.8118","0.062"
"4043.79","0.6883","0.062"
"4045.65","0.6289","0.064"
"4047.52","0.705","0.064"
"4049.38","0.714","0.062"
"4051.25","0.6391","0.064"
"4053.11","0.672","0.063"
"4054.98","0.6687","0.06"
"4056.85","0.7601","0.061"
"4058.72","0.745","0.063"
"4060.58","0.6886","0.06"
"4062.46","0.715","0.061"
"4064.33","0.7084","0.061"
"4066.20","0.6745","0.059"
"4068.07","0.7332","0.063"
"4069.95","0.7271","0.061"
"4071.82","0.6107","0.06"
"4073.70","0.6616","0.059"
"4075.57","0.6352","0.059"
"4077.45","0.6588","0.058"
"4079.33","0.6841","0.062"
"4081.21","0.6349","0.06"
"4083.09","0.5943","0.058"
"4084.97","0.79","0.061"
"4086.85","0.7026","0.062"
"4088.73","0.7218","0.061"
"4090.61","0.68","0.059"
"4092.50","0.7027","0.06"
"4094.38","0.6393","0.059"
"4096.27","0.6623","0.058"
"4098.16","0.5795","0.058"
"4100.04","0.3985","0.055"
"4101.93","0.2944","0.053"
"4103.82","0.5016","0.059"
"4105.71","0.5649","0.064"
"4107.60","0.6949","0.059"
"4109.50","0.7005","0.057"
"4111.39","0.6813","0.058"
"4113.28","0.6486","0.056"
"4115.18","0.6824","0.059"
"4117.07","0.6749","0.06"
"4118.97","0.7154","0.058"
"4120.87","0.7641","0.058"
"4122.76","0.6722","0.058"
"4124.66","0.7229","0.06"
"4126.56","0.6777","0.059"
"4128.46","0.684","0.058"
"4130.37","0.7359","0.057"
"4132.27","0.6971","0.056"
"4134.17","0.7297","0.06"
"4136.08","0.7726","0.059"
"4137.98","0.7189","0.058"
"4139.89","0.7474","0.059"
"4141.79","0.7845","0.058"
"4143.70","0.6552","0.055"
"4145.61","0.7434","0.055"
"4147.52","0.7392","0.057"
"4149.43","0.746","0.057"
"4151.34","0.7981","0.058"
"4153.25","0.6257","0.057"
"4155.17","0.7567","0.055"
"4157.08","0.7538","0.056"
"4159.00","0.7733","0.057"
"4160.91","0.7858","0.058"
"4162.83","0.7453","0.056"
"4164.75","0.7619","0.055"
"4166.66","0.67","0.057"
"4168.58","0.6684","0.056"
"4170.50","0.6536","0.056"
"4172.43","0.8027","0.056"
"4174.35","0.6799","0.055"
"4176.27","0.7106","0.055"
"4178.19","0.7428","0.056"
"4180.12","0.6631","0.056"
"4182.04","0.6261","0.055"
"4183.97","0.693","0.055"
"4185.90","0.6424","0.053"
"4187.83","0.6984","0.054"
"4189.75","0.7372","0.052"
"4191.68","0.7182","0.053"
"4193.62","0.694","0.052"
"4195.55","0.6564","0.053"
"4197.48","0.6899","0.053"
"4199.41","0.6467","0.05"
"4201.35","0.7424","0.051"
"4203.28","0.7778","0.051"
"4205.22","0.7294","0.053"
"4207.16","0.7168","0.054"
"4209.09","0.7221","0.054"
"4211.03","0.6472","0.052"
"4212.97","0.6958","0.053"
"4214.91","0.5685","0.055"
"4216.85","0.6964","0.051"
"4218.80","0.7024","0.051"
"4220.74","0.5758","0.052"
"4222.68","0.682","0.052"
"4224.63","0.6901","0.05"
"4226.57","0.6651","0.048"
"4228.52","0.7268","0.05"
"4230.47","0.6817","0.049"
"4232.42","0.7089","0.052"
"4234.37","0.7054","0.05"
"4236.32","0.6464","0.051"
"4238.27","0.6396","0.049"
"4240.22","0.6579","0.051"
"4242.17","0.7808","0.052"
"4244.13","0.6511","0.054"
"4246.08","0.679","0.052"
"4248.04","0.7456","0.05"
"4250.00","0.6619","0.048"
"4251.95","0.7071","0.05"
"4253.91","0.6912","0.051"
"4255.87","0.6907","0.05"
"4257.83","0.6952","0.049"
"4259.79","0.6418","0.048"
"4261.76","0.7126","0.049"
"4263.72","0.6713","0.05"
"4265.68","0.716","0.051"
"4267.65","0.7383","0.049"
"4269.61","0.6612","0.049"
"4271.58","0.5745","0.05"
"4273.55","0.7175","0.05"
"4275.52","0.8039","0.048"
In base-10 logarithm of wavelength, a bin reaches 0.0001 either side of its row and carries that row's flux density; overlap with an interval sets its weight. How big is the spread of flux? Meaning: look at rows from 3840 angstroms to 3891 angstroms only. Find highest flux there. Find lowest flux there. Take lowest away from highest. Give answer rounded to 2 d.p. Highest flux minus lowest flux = 0.46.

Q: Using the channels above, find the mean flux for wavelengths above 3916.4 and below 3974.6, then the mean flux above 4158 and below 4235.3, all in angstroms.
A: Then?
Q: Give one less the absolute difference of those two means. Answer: 0.92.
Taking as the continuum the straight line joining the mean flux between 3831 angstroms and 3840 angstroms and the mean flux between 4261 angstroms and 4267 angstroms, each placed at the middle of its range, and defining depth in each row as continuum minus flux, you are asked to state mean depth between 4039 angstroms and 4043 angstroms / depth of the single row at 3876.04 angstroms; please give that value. 1.1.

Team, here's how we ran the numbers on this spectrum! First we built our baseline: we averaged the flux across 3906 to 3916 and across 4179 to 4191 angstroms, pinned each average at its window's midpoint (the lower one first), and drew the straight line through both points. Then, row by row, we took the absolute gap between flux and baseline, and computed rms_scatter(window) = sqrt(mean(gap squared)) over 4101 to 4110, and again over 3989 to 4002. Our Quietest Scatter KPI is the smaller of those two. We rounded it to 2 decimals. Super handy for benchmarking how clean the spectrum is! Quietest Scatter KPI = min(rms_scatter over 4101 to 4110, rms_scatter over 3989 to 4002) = 0.07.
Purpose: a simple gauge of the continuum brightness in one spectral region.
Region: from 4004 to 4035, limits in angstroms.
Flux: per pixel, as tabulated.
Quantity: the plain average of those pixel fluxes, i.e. 0.74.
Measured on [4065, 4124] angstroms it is 0.65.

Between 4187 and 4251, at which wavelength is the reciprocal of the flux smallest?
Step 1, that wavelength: 4242.17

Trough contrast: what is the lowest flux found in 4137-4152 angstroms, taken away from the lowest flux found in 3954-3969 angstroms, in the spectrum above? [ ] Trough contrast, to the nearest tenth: -0.5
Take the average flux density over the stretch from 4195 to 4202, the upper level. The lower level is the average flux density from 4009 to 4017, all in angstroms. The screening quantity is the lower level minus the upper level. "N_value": 0.12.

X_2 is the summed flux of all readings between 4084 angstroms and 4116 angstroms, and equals 10.6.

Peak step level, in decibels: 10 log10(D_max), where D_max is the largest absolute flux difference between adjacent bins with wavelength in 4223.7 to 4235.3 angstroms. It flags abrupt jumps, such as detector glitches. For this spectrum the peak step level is -12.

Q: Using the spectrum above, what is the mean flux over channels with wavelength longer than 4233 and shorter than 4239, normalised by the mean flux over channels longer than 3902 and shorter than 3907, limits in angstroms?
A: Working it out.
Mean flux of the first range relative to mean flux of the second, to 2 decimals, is 1.03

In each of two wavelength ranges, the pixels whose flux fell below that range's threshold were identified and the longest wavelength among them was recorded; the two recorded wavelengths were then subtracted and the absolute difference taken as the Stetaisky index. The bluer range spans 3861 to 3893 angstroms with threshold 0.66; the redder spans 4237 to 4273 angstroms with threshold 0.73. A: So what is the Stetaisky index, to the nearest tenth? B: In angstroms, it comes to 379.4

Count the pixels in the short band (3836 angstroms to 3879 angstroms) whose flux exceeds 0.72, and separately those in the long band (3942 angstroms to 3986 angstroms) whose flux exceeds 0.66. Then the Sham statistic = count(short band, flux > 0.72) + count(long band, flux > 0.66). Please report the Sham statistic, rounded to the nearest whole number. 20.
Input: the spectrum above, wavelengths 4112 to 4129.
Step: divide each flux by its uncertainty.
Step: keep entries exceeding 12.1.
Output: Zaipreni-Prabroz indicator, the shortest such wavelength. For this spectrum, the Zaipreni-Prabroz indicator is 4118.97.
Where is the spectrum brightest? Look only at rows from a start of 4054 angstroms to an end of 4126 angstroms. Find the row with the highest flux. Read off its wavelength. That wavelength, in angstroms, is 4084.97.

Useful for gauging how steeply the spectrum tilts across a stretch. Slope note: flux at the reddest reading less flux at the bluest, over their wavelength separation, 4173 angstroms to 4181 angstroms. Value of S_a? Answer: -0.0029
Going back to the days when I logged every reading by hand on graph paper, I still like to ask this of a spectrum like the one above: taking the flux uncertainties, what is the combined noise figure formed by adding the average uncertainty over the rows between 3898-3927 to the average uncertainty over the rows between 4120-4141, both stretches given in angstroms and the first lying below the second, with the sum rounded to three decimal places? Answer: 0.130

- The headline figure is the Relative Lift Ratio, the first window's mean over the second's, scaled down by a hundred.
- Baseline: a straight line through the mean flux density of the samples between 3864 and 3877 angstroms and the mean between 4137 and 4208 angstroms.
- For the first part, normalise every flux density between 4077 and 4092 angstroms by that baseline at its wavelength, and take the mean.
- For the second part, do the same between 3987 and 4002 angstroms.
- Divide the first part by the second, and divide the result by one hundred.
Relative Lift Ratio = 0.0090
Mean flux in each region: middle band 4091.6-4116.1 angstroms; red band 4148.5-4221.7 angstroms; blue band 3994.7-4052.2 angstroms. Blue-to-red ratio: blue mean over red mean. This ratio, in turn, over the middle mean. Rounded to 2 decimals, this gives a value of 1.74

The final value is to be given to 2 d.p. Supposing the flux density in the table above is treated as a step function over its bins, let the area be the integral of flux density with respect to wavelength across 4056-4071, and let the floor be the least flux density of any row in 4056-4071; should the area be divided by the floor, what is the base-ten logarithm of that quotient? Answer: 1.20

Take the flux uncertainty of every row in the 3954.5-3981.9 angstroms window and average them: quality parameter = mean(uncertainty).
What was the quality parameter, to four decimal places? 0.0621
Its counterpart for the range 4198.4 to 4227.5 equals 0.0518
